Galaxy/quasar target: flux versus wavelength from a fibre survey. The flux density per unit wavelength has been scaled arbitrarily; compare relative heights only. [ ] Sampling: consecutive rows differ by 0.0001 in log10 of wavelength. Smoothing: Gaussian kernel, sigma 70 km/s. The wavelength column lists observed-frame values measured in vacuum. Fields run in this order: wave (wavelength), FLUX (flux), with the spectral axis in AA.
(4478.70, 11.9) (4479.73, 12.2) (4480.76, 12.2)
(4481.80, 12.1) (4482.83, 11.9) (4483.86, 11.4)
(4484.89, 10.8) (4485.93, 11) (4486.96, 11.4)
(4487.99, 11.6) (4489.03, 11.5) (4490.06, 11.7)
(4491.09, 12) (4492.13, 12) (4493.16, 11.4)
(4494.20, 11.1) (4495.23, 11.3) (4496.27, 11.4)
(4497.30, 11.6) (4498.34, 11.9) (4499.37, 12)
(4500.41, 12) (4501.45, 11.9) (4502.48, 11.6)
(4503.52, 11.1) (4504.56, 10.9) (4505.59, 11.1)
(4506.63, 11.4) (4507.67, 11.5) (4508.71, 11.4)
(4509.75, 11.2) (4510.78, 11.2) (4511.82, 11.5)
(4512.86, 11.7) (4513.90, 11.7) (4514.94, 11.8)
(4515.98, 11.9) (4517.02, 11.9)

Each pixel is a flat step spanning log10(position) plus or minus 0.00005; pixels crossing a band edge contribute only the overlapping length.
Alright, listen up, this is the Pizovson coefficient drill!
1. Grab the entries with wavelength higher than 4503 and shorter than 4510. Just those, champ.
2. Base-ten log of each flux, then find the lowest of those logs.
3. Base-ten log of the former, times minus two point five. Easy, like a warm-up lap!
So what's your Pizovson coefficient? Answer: -0.040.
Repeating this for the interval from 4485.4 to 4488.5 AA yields -0.044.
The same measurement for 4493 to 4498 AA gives -0.048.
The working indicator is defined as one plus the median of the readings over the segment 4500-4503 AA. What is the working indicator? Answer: 12.9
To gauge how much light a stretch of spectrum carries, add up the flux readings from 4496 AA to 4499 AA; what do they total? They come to 34.9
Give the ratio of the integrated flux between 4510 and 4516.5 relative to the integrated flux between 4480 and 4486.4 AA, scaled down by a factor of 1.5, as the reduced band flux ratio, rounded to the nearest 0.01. 0.68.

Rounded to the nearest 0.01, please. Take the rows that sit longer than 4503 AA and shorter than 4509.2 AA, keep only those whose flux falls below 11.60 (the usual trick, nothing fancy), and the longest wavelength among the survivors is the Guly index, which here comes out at 4508.71 AA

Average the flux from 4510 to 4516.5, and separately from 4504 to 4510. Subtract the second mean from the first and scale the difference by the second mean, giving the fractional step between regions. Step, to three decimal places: 0.034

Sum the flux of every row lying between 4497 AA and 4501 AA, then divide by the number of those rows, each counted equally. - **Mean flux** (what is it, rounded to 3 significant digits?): 11.9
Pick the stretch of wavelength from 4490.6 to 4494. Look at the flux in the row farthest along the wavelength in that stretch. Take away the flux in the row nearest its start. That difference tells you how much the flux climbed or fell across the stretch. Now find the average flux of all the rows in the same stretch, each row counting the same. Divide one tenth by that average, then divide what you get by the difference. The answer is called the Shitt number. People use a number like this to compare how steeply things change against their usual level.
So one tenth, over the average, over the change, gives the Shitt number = -0.01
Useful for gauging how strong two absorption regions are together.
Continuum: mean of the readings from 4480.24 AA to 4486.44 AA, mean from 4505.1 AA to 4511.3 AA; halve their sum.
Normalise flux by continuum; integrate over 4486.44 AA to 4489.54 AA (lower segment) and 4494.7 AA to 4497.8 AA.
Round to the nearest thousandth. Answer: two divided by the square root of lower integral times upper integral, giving 0.643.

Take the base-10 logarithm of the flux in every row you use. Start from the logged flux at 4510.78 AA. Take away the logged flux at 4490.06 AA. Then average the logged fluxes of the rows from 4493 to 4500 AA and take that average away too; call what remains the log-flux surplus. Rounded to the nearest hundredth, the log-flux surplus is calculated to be -1.08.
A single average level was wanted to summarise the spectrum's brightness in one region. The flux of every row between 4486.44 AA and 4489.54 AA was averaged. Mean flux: 11.50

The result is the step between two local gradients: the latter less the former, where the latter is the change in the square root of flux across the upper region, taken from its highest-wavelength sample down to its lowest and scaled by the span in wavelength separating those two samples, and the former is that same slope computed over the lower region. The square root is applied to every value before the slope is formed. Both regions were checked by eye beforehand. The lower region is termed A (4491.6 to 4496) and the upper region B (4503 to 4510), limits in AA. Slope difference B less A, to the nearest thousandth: 0.035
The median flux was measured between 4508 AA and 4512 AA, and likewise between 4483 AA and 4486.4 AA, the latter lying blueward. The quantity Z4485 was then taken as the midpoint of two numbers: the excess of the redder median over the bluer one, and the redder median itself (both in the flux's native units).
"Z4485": 5.80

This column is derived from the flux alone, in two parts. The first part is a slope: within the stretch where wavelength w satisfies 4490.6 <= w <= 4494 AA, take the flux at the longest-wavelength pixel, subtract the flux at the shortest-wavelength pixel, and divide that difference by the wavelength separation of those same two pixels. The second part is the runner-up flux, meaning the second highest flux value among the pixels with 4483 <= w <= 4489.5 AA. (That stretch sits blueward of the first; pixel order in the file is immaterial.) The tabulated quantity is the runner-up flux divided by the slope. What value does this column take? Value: -40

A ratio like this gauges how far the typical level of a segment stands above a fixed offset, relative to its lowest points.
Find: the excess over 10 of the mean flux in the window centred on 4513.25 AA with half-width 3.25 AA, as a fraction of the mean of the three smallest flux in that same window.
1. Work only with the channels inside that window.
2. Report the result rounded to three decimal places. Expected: 0.142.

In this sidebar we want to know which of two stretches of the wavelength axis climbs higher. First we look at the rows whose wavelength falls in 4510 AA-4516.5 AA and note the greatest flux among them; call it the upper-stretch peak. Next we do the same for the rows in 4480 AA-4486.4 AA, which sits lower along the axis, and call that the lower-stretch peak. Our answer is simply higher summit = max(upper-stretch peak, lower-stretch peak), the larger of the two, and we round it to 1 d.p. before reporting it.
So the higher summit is 12.2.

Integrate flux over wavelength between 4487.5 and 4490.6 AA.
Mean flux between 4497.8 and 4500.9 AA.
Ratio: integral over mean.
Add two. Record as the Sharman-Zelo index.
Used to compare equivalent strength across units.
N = 5.01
